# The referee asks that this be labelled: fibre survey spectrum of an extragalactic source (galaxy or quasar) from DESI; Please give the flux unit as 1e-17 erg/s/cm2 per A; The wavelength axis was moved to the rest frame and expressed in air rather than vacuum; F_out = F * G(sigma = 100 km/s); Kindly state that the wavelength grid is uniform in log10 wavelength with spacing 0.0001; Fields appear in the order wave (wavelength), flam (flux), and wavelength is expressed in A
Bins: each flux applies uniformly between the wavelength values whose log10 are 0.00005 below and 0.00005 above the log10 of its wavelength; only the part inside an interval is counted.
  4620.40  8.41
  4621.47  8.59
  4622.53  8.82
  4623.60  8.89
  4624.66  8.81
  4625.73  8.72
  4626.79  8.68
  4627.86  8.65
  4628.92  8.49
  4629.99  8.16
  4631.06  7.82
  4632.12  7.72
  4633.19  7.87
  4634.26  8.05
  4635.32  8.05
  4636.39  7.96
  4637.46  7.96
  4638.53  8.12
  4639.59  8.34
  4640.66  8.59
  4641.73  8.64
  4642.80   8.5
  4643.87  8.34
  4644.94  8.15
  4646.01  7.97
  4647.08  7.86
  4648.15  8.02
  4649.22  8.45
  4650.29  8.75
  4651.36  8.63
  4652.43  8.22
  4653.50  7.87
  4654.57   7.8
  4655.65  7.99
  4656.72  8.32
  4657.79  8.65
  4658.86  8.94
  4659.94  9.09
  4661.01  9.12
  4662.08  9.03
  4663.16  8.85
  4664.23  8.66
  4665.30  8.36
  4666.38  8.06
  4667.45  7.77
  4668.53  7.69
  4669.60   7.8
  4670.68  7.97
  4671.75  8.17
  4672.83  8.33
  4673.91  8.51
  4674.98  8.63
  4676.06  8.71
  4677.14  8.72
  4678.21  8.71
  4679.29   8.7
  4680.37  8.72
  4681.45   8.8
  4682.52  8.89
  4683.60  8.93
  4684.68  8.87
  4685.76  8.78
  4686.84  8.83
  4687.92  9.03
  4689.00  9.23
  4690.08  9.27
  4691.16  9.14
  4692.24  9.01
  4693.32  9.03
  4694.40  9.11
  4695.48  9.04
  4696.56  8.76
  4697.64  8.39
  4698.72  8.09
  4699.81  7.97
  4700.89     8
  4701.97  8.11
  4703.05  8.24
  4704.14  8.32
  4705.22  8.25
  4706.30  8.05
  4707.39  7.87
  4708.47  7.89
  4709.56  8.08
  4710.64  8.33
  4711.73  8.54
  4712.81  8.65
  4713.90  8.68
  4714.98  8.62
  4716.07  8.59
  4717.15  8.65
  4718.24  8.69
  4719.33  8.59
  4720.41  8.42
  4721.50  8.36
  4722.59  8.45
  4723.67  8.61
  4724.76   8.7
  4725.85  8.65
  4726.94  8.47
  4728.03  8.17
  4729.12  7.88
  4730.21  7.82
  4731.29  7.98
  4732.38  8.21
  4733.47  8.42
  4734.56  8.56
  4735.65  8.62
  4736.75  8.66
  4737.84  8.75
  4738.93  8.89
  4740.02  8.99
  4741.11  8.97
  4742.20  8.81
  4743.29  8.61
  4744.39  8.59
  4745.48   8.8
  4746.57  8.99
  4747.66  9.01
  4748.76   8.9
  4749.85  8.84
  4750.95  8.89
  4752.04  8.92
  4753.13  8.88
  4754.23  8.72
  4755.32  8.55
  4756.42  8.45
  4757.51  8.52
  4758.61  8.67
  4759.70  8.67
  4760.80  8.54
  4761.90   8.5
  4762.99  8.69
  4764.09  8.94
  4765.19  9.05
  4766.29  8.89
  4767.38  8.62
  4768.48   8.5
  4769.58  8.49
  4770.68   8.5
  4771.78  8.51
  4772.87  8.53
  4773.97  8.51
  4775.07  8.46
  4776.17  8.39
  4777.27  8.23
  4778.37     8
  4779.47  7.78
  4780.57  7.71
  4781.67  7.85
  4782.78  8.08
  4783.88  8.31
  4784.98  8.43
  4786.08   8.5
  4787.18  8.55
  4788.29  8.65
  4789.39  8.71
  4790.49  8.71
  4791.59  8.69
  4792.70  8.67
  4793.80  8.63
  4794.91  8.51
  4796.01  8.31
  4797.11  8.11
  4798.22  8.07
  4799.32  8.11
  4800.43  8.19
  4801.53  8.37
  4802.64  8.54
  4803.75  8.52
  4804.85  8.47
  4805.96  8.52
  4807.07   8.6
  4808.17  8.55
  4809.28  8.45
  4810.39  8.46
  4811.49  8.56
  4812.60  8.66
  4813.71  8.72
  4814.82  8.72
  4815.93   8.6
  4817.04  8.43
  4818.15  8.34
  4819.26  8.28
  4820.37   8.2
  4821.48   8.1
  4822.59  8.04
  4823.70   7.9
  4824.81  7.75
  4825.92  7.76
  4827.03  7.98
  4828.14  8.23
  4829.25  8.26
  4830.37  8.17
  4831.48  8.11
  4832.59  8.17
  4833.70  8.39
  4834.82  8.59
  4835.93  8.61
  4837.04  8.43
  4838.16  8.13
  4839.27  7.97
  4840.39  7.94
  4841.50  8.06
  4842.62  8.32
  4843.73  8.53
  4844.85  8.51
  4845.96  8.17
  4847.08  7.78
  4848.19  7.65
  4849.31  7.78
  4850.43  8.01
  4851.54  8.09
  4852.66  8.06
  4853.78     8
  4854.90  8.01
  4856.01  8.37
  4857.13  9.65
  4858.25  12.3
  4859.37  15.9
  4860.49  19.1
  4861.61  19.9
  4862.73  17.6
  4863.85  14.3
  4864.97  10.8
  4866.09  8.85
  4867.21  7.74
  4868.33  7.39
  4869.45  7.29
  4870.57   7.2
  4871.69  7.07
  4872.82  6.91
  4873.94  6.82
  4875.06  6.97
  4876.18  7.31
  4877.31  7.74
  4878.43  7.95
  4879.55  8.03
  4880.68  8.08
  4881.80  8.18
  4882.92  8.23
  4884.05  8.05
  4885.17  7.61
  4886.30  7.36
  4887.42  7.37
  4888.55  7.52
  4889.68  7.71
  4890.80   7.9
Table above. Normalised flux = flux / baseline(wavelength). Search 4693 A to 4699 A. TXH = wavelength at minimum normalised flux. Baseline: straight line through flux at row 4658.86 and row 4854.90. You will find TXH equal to 4698.72 A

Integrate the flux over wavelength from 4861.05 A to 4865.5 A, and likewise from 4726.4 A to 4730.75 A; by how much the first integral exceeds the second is 35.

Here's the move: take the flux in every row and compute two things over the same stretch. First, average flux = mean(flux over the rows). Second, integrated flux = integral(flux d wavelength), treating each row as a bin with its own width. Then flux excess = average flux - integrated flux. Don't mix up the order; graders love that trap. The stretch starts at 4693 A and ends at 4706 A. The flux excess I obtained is -101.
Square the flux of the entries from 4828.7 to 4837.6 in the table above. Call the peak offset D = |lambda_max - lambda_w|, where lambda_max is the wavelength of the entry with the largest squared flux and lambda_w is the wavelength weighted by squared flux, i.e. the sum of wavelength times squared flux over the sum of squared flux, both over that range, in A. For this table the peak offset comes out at 2.7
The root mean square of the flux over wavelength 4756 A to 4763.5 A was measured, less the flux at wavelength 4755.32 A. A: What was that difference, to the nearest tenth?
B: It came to 0.0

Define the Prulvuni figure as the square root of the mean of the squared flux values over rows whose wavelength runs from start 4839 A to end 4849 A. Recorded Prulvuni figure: 8.1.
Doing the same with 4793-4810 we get 8.4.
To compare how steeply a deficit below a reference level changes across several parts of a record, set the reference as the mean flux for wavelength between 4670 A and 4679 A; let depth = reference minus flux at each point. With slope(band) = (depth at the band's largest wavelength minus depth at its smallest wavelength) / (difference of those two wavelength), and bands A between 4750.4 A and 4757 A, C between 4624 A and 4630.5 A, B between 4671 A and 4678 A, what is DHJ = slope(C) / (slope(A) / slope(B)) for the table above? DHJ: -0.15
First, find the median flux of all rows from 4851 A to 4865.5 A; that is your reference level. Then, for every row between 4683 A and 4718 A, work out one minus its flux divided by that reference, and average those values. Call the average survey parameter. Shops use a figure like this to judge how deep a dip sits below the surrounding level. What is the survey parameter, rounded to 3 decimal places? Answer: 0.206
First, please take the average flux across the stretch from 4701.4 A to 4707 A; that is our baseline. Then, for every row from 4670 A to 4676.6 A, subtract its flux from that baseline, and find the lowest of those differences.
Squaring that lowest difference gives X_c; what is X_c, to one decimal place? 0.3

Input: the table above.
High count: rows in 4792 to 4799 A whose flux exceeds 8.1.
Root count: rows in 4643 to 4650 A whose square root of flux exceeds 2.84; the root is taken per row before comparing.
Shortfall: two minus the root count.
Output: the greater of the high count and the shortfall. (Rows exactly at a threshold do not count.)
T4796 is 5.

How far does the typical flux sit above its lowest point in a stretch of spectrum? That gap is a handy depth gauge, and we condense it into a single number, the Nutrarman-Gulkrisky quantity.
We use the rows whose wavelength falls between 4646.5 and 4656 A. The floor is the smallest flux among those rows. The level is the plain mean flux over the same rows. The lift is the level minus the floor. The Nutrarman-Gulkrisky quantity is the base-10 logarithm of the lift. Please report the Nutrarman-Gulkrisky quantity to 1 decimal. -0.4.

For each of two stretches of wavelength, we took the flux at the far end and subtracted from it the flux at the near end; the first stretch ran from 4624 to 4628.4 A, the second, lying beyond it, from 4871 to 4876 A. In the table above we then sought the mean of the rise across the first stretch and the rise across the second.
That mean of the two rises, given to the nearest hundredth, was -0.13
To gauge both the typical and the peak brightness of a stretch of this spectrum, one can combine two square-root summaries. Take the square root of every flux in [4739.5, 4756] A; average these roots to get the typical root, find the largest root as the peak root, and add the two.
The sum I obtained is 5.97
